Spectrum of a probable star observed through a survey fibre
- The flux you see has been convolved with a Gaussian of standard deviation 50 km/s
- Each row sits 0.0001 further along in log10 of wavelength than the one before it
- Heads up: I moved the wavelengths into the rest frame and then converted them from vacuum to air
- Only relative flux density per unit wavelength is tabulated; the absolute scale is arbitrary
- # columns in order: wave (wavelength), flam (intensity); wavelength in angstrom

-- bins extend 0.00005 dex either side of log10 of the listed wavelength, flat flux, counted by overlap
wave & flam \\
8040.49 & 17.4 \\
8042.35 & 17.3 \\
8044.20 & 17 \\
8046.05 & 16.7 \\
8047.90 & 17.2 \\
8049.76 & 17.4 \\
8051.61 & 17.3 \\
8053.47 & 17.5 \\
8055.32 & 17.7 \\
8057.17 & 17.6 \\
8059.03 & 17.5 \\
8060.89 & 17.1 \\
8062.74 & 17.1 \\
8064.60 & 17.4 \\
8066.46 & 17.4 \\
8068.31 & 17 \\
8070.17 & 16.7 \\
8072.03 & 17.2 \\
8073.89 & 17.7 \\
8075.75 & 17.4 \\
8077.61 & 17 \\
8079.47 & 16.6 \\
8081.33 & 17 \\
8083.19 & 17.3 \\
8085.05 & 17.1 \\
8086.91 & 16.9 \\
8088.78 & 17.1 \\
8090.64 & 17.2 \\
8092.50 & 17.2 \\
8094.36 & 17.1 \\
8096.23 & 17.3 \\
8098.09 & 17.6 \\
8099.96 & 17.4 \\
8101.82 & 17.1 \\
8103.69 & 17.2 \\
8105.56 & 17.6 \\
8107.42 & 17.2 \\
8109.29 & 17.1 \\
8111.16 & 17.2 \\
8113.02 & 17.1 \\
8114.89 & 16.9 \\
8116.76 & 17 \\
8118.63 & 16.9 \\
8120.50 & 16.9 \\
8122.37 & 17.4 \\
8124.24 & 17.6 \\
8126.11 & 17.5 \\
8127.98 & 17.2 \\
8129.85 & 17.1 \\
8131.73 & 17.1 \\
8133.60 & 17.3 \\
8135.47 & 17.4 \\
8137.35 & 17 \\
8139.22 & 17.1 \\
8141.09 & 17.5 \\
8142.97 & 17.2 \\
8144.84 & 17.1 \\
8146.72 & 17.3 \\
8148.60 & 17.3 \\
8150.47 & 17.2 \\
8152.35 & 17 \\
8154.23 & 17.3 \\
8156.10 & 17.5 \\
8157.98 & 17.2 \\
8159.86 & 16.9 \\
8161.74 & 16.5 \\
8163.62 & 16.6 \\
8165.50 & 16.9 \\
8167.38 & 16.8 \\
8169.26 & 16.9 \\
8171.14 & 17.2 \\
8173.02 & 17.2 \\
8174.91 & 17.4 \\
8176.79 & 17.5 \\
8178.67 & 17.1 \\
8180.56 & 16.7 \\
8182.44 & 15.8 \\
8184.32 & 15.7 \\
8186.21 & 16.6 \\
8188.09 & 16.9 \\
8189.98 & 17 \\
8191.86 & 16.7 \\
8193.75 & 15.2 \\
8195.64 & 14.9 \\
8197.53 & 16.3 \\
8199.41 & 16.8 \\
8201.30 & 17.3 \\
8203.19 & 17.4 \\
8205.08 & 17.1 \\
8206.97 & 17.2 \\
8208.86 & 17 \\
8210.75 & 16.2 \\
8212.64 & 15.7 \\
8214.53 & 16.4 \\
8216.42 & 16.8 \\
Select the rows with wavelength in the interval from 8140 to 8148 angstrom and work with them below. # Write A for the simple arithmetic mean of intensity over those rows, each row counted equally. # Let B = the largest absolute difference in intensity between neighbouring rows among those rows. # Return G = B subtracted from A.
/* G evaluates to 17.0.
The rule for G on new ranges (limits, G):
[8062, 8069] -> 16.8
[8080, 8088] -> 16.8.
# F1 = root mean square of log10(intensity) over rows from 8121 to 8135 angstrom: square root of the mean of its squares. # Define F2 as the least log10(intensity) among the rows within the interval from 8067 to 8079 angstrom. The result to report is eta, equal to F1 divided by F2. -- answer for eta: 1.01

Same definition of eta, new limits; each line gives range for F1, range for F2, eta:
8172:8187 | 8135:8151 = 0.99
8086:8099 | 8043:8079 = 1.01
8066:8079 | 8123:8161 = 1.01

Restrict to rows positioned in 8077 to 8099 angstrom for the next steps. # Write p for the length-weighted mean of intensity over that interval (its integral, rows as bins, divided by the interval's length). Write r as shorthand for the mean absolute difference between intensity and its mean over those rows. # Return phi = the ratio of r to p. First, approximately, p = 17.1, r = 0.17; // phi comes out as 0.010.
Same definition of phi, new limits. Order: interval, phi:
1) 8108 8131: 0.011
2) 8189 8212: 0.038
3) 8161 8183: 0.020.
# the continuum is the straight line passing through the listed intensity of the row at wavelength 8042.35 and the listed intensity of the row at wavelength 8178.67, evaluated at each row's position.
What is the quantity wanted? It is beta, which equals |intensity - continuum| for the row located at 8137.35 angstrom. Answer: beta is 0.16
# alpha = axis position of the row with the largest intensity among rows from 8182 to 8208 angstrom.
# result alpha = 8203.19 angstrom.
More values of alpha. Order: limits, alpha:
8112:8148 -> 8124.24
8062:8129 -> 8073.89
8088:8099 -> 8098.09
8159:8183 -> 8176.79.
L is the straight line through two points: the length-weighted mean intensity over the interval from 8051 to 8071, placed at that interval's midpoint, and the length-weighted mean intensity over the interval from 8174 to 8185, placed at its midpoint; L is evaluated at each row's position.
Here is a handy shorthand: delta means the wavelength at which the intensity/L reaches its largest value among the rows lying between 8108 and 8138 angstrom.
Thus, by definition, 8124.24 angstrom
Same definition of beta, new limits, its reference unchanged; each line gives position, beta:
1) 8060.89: 0.17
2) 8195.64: 2.18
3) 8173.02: 0.09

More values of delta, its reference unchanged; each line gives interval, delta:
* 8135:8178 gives 8176.79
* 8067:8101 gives 8098.09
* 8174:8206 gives 8203.19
